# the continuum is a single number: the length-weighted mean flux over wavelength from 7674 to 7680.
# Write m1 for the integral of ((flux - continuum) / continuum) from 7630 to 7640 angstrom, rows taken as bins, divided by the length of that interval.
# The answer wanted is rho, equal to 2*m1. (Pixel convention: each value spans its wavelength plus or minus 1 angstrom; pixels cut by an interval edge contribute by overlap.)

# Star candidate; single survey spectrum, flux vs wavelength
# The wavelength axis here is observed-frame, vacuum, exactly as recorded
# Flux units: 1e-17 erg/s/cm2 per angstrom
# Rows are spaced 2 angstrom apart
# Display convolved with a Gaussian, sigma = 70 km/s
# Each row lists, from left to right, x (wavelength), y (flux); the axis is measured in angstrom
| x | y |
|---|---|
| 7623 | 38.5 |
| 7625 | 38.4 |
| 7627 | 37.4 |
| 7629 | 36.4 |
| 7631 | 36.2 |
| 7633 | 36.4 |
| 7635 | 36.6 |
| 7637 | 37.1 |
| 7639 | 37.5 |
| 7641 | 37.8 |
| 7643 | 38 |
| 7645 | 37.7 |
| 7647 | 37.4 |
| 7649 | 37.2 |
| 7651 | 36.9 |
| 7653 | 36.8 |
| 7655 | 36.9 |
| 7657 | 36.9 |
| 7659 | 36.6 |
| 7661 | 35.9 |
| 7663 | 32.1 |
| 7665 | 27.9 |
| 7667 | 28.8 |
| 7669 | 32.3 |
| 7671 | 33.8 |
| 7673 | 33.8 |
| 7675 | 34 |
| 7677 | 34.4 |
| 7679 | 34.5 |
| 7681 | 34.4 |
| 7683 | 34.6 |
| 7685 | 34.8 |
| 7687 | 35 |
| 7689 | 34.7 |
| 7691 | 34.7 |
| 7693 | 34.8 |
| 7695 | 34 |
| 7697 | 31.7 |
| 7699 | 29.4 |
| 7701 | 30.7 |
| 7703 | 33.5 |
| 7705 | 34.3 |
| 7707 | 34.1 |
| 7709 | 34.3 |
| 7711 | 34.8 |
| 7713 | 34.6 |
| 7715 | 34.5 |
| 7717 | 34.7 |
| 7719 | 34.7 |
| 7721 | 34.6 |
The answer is 0.143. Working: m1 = 0.072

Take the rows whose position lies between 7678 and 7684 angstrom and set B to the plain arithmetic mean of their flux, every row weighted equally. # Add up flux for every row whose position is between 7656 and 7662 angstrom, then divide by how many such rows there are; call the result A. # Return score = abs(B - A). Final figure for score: 2.0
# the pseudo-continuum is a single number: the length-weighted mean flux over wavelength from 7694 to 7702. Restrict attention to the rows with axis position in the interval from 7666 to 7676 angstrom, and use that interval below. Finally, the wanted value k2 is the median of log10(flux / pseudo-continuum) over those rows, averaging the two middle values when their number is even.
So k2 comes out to 0.031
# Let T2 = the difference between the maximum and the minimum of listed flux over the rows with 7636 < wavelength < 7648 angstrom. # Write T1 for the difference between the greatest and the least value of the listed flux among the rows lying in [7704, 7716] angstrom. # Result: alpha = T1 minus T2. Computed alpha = 0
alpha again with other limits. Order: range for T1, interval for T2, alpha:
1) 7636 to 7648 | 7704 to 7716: 0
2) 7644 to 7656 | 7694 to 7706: -4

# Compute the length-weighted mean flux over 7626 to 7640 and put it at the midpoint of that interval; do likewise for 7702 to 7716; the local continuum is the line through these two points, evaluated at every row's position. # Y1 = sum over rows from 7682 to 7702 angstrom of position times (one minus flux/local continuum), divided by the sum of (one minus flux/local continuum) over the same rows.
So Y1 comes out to 7697.7 angstrom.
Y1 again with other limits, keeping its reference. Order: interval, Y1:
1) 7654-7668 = 7666.6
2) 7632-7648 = 7643.5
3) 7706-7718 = 7715.2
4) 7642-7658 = 7649.0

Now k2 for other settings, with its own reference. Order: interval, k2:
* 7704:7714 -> 0.038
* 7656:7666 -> 0.057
